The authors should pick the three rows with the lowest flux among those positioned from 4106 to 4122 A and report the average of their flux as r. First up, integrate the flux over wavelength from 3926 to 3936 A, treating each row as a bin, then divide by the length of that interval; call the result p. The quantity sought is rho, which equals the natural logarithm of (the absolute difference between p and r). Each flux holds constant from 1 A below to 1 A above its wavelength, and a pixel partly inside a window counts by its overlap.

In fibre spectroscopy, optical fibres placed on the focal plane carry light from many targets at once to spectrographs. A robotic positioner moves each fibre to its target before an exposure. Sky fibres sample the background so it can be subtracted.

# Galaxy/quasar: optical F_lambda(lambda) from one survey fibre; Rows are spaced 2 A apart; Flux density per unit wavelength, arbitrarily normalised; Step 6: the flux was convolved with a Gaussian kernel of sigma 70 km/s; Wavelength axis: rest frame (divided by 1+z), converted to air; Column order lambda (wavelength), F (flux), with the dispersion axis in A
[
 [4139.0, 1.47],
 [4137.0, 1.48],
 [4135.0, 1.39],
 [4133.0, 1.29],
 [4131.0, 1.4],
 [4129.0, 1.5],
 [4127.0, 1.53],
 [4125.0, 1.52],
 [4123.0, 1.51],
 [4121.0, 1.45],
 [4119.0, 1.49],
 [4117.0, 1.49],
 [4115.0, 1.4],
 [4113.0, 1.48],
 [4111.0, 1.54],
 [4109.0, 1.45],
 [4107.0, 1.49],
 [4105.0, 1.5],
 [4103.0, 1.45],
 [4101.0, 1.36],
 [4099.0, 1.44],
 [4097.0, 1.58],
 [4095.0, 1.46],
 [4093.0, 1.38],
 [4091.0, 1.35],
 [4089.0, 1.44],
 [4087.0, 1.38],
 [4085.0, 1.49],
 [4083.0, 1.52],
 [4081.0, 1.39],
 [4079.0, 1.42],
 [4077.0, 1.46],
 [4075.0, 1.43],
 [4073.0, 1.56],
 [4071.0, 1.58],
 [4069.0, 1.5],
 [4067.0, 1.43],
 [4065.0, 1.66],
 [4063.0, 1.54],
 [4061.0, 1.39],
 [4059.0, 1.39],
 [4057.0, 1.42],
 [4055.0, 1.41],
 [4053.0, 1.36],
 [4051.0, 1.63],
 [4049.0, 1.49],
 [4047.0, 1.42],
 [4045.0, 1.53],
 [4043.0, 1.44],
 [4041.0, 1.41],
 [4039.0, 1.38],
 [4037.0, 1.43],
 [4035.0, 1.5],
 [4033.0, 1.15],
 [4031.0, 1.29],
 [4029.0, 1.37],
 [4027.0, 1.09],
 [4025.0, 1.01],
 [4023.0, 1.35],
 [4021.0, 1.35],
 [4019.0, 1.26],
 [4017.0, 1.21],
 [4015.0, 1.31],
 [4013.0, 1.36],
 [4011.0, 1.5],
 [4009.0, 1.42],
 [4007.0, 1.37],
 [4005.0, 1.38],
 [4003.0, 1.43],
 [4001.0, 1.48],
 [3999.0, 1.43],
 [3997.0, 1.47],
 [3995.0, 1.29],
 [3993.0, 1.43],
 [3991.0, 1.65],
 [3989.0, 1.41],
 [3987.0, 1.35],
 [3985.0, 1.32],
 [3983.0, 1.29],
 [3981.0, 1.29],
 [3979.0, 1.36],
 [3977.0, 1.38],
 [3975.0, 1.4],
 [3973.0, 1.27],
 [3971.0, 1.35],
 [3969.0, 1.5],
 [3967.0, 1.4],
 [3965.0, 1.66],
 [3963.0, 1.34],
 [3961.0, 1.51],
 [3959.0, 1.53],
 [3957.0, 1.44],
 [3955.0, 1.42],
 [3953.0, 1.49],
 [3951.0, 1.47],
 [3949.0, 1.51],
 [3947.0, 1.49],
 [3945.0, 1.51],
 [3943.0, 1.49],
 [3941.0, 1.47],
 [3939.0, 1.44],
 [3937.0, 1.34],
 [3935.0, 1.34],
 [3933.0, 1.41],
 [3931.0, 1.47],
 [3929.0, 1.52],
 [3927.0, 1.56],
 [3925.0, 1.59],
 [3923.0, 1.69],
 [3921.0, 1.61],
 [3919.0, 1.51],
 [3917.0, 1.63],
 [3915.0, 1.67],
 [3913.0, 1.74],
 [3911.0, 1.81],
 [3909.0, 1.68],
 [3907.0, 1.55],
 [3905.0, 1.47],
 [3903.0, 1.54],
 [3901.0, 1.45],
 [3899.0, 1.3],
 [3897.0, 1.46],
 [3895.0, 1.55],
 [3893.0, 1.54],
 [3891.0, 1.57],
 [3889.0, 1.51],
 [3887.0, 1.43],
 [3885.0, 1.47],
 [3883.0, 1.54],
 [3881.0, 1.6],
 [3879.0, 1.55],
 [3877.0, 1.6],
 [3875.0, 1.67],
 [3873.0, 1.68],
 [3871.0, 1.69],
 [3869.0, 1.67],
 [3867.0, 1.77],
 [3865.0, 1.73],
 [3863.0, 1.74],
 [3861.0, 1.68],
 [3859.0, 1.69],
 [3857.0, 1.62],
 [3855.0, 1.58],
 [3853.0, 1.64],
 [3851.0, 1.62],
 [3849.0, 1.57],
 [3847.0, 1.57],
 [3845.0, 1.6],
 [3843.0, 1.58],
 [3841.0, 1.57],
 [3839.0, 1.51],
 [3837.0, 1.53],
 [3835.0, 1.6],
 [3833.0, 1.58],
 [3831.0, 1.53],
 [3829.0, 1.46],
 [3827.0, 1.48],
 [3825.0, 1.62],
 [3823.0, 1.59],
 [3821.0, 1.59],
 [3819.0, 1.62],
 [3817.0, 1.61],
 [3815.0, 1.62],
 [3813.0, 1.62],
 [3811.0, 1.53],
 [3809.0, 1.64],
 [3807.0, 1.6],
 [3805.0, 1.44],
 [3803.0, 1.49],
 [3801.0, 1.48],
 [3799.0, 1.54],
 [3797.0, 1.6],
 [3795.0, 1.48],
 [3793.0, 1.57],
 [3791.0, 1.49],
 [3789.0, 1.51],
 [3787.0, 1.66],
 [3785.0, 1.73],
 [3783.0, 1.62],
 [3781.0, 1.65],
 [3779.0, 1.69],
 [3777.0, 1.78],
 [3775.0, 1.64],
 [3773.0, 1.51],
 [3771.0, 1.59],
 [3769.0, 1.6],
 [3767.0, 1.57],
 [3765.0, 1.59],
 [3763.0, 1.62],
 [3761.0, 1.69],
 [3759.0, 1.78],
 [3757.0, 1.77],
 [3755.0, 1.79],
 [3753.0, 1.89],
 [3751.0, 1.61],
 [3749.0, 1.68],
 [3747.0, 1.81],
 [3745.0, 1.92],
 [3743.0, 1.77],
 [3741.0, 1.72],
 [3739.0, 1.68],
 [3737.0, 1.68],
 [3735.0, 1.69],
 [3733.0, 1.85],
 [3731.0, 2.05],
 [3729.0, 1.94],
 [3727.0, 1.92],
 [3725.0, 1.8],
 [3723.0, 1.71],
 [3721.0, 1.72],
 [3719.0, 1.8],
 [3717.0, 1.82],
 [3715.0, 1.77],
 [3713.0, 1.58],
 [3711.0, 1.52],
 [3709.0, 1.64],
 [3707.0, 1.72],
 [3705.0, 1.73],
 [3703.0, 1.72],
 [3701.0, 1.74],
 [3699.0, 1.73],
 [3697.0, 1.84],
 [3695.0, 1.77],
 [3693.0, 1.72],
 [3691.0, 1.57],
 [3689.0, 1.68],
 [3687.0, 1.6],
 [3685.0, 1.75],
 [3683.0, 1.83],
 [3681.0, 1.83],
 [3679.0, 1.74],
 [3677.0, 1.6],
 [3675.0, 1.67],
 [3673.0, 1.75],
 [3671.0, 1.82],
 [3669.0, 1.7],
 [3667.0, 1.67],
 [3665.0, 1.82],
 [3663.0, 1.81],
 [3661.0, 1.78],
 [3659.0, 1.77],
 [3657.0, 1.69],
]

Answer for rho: -3.6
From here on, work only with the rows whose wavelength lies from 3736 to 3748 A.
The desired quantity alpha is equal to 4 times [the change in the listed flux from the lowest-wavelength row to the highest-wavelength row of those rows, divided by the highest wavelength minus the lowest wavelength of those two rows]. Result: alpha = 0.05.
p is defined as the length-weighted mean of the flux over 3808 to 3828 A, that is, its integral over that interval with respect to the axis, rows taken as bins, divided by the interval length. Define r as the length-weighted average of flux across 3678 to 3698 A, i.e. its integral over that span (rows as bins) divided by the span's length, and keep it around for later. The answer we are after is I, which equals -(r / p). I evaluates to -1.09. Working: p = 1.59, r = 1.73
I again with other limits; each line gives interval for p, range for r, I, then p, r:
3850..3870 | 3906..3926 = -0.98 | 1.67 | 1.65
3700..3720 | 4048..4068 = -0.86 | 1.70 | 1.47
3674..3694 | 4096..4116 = -0.86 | 1.70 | 1.47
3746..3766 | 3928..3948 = -0.84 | 1.72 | 1.45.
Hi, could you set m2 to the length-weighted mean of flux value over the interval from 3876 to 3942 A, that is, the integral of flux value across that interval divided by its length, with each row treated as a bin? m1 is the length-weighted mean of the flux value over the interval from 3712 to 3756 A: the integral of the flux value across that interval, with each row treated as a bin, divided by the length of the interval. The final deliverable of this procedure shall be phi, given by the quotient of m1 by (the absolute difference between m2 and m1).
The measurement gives 7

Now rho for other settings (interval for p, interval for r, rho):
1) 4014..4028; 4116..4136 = -2.0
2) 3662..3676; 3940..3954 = -1.3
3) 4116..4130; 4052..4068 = -2.1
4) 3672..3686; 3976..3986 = -0.8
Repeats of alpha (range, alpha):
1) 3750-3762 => 0.03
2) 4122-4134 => -0.09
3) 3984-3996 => -0.01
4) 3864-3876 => -0.02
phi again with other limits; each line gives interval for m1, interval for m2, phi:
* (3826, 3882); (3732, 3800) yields 27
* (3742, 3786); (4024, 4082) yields 6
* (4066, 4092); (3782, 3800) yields 12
